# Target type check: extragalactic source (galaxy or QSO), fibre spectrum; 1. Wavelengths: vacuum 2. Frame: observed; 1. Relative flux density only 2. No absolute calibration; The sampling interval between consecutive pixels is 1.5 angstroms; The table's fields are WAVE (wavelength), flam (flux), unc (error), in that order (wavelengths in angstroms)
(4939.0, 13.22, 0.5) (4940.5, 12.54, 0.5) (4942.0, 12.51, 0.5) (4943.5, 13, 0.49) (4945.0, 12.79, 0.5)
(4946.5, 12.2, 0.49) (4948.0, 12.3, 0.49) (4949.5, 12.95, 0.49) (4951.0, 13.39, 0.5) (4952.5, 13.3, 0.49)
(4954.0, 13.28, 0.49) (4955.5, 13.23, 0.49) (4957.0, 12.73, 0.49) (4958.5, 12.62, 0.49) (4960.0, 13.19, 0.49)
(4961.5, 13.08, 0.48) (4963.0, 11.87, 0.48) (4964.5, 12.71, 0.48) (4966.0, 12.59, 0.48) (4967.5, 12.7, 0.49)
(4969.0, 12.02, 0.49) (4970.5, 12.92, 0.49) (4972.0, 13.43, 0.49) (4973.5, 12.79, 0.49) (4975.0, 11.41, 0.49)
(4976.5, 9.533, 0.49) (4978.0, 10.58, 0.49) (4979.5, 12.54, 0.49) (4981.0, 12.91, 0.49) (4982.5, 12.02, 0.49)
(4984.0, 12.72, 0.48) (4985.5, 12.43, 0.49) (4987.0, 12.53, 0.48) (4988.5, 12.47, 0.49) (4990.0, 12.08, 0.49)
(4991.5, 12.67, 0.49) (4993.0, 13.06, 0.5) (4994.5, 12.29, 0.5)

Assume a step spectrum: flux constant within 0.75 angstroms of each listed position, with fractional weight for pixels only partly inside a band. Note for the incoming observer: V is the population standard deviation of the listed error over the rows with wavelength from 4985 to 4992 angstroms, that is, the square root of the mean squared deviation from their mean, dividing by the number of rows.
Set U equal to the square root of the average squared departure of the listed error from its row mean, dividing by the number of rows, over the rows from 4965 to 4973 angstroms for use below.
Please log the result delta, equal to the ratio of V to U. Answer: 1.0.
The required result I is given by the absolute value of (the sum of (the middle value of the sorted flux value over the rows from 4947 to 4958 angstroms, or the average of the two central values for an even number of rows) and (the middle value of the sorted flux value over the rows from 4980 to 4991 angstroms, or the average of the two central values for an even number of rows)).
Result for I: 25.7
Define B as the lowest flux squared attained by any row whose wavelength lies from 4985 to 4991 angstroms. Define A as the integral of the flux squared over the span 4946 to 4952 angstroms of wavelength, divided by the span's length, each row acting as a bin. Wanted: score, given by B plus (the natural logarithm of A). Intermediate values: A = 163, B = 145.9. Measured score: 151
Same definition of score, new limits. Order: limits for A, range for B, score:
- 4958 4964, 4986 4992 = 151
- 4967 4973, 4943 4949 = 154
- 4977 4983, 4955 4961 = 164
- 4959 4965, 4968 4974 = 150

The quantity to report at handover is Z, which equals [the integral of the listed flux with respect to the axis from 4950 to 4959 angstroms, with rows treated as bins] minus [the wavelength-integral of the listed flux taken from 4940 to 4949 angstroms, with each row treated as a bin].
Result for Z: 5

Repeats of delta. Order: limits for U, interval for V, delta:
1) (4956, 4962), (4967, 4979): 0.0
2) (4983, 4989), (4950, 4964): 1.1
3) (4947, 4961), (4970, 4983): 0.0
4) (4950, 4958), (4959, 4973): 1.2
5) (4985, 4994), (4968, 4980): 0.0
